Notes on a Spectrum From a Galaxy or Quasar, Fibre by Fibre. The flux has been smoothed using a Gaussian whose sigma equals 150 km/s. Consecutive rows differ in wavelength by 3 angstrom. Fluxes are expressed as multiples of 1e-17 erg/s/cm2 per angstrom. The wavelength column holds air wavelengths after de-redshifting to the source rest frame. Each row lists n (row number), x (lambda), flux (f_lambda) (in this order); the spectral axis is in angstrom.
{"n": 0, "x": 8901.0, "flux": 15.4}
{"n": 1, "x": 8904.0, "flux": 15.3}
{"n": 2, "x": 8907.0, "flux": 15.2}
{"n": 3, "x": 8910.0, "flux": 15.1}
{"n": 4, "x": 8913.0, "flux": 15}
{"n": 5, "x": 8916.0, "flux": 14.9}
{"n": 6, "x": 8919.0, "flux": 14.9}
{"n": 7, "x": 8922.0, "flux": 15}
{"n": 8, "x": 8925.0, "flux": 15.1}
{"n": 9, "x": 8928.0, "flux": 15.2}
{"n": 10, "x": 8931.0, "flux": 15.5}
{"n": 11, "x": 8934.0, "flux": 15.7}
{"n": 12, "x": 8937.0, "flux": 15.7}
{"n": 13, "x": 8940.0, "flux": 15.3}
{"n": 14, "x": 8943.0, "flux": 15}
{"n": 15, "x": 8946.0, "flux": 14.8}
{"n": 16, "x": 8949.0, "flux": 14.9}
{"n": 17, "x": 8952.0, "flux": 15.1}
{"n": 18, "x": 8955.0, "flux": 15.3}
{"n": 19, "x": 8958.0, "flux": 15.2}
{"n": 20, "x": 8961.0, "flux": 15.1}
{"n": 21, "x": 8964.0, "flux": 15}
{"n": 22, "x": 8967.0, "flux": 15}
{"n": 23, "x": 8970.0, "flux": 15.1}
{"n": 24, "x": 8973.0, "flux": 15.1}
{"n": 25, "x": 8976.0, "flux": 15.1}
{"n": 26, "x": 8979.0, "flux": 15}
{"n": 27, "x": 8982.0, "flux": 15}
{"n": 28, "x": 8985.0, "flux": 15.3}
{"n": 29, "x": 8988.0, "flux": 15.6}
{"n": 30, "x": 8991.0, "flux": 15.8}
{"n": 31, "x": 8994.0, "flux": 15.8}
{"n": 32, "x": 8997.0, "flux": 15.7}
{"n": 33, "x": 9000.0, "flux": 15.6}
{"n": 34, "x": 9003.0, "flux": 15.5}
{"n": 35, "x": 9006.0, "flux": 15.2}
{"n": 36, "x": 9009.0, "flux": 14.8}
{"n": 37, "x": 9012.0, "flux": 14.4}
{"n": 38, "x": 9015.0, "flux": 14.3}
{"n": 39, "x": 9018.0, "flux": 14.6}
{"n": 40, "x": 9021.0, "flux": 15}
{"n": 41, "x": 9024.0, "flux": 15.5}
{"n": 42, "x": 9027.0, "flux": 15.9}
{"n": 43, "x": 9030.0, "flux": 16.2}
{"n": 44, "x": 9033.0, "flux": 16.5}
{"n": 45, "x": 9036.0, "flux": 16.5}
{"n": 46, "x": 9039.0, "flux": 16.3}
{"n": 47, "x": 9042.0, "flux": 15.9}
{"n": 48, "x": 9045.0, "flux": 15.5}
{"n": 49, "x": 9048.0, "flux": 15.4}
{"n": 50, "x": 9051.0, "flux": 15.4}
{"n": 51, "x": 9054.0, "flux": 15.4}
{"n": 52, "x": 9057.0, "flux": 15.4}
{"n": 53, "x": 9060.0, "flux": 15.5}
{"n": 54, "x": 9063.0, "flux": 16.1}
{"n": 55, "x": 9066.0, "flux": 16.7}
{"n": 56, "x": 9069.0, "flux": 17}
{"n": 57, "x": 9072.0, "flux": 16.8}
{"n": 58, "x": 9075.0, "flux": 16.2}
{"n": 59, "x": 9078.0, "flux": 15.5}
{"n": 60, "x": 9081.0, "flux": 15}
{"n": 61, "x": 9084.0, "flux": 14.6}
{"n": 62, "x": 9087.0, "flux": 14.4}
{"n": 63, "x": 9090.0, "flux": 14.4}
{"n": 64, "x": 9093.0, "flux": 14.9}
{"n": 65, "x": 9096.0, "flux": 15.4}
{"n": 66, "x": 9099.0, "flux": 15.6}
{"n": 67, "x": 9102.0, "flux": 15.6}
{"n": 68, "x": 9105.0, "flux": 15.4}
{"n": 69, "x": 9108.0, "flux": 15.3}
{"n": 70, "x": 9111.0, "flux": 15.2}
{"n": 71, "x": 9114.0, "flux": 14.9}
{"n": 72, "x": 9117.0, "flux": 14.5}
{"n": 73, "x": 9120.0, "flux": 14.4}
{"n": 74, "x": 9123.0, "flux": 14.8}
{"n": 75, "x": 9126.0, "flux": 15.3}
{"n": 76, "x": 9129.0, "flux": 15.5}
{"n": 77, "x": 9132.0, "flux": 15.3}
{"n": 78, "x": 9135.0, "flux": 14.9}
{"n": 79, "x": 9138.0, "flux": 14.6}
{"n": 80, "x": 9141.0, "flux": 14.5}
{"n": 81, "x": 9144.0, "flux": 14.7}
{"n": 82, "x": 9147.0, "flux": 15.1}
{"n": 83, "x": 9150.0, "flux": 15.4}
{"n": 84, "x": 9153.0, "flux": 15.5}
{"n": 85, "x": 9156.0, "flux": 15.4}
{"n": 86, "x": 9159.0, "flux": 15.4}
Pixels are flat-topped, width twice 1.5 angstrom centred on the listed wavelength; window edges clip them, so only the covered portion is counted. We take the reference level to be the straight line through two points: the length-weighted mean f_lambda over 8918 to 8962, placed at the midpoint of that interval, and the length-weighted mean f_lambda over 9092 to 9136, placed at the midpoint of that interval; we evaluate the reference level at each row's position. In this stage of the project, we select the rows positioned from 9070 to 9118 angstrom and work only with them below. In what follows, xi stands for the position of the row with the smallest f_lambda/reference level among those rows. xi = 9087.0 angstrom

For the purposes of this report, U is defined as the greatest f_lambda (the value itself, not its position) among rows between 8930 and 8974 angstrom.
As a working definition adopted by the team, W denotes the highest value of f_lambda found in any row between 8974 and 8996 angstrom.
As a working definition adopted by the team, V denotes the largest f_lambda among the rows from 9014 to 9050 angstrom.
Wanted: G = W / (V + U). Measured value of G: 0.49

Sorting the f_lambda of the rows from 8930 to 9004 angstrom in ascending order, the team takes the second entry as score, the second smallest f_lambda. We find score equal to 14.9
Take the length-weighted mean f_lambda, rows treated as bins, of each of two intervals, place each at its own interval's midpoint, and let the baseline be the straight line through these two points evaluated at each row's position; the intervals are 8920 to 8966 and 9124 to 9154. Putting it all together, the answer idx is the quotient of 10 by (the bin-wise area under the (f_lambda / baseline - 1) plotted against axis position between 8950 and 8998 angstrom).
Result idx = 37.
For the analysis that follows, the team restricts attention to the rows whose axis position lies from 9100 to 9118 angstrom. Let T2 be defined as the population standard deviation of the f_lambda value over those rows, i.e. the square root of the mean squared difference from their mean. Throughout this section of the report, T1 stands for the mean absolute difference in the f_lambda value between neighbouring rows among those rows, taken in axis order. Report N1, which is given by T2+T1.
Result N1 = 0.58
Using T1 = 0.22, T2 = 0.36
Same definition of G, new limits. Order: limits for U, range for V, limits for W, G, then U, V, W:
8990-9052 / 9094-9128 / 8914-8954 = 0.49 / 16.5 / 15.6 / 15.7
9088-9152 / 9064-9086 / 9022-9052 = 0.51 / 15.6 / 17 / 16.5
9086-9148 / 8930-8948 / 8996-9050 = 0.53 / 15.6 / 15.7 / 16.5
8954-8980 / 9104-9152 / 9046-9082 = 0.55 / 15.3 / 15.5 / 17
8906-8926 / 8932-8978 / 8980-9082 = 0.55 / 15.2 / 15.7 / 17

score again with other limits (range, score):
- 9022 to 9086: 15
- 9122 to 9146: 14.6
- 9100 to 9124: 14.5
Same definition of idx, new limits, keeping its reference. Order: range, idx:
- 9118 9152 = -39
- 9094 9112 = 26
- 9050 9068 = 12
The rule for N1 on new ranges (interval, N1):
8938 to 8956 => 0.39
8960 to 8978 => 0.09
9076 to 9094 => 0.71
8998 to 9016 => 0.77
